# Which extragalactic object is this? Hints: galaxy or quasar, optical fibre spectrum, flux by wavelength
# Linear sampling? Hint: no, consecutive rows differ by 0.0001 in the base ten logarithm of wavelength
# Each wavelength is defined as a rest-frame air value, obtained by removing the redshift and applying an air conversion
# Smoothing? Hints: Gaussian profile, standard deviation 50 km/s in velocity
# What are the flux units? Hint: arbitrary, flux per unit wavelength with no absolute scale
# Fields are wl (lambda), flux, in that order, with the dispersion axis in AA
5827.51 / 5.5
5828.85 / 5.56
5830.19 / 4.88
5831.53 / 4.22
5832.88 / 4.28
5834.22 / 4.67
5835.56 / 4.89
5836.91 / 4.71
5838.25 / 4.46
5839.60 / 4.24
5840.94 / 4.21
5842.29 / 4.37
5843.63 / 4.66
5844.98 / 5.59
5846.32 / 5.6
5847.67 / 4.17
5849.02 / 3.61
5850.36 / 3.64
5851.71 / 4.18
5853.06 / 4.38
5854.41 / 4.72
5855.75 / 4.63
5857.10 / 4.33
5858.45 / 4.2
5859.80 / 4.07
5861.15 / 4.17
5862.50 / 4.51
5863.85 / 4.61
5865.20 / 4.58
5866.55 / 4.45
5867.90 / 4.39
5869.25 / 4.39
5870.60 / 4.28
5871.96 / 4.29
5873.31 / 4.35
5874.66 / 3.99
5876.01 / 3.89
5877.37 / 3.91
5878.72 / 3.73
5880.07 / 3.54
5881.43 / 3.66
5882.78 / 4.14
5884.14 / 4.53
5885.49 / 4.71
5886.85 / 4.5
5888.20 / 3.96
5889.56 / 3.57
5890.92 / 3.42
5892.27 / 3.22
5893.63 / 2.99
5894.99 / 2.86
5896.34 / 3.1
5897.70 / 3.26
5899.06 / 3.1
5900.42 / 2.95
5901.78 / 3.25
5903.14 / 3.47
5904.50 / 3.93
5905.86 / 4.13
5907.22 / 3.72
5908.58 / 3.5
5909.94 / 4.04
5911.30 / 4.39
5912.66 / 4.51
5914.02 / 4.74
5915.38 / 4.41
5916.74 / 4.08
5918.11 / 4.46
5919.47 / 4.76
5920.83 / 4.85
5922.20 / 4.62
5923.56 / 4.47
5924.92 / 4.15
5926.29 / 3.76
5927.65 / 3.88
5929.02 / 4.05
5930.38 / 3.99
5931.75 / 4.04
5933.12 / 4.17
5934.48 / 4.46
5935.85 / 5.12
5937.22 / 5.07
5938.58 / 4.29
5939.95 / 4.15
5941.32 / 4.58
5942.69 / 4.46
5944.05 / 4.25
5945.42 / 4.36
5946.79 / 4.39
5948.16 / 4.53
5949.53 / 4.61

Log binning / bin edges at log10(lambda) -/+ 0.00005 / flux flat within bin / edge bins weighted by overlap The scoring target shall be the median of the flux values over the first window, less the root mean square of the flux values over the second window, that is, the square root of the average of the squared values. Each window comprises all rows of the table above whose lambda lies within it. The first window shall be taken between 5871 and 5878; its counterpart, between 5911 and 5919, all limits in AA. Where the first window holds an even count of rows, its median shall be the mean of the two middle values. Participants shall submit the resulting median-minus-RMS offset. -0.45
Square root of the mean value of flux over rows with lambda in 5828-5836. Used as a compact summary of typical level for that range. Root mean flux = 2.18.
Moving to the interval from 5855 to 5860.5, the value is 2.08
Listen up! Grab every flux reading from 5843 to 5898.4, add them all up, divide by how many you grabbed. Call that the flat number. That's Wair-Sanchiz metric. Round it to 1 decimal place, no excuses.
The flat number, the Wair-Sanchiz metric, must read 4.1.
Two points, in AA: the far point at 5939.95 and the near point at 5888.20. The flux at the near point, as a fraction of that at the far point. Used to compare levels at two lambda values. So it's 0.95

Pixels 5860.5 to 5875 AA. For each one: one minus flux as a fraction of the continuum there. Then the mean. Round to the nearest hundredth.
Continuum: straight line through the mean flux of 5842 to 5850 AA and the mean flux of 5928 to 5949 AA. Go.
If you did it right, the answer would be 0.05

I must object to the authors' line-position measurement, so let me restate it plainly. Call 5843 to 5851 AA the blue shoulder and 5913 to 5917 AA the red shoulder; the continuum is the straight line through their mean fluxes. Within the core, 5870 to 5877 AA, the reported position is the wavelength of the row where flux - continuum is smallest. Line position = 5876.01 AA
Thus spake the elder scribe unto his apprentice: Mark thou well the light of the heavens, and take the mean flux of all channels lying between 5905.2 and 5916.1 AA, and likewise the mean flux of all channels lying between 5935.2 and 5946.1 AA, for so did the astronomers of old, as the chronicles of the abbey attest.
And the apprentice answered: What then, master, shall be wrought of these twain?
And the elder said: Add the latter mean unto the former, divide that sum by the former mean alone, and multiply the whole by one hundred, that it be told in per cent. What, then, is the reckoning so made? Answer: 208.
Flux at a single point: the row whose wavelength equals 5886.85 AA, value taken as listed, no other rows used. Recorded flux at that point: 4.5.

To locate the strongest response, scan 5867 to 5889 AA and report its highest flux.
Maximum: 4.71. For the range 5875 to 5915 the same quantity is 4.74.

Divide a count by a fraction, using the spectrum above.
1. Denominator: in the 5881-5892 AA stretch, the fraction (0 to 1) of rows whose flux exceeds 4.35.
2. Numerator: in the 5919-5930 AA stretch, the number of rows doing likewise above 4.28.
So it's 11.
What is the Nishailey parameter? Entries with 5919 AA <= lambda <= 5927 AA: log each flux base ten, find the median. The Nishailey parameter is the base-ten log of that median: -0.182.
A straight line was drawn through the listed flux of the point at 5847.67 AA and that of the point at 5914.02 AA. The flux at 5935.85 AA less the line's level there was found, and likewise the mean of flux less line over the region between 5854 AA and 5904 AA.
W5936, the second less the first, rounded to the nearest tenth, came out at -0.7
